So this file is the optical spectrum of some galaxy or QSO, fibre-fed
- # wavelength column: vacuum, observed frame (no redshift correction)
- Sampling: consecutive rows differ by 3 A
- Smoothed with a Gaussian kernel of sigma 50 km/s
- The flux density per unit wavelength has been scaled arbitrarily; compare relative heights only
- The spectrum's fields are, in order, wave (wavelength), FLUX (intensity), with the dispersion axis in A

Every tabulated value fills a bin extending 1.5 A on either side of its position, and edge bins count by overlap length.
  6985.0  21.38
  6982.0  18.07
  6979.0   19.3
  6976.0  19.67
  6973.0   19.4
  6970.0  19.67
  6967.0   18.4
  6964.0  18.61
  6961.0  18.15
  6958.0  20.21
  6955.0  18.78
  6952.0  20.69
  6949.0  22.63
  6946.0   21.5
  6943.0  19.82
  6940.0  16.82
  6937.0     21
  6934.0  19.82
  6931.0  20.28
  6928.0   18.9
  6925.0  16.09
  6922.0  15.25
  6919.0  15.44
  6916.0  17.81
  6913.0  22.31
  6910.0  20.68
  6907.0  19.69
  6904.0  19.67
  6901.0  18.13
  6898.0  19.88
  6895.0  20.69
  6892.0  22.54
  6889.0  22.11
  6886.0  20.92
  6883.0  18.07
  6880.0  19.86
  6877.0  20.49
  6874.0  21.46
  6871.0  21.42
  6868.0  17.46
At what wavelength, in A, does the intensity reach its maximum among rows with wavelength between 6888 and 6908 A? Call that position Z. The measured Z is 6892.0 A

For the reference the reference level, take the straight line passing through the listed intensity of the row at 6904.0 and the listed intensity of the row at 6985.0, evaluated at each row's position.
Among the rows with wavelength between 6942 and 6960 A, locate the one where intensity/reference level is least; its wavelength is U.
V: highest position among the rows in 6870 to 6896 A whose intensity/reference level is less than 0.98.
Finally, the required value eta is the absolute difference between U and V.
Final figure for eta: 72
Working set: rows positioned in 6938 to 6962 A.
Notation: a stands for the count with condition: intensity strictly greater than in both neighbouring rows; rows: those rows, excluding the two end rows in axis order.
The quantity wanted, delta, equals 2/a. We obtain 1.0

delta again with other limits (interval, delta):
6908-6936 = 1.0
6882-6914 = 2.0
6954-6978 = 0.7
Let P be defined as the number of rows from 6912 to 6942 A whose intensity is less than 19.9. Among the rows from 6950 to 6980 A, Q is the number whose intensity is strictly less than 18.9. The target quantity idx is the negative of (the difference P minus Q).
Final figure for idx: -3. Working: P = 7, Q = 4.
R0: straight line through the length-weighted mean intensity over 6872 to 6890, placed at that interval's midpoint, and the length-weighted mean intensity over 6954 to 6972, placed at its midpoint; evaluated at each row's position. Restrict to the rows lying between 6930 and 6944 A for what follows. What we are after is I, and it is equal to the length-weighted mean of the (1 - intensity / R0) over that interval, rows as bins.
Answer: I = 0.00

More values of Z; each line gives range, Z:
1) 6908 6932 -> 6913.0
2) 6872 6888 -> 6874.0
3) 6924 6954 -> 6949.0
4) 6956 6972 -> 6958.0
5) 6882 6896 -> 6892.0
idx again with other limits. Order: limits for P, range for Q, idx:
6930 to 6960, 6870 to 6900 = -3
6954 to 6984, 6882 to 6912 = -7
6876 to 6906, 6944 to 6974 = -1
